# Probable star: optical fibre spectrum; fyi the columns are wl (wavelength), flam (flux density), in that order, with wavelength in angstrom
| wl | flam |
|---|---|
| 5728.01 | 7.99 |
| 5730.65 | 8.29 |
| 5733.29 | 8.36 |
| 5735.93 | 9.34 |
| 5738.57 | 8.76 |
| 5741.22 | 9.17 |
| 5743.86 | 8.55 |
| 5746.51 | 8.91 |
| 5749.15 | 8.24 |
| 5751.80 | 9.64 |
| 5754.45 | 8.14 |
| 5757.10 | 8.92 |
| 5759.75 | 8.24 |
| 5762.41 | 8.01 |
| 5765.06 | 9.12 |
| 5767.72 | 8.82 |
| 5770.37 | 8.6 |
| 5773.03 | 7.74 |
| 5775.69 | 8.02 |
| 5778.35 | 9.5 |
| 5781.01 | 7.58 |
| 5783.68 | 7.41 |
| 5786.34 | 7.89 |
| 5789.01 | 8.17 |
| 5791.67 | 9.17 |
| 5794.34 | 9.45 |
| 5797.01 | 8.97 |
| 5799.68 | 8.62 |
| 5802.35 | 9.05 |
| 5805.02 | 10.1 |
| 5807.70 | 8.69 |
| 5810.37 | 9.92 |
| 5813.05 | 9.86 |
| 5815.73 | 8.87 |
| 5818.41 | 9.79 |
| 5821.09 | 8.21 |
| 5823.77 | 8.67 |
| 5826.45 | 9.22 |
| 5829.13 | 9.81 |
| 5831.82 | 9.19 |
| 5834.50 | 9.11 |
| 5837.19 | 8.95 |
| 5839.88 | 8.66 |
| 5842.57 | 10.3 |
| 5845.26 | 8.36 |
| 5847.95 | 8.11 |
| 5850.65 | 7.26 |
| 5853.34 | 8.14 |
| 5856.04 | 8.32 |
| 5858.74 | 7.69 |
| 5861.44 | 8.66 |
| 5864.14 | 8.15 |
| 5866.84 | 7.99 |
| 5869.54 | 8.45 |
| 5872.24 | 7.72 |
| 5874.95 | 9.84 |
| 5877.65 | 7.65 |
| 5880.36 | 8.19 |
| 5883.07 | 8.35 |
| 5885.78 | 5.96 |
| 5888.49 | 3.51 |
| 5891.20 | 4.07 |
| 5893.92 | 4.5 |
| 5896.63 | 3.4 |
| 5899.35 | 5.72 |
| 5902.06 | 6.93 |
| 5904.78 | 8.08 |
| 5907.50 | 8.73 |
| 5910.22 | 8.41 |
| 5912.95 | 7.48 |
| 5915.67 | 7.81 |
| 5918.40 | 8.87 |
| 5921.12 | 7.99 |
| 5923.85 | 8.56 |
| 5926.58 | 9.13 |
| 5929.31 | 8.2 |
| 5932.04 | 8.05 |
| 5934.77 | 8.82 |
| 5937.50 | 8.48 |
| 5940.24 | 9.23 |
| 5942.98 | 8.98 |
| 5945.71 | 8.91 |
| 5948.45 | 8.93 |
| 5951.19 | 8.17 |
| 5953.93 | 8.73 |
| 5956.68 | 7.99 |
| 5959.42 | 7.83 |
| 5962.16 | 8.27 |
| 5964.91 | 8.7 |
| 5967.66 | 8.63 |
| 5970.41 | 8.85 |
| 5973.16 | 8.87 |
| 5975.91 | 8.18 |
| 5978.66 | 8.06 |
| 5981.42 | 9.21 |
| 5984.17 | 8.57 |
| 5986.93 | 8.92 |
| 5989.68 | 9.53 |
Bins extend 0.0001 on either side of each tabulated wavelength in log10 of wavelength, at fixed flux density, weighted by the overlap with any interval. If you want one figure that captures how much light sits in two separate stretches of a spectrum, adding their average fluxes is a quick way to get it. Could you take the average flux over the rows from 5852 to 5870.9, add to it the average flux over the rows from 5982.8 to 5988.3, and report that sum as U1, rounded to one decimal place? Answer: 16.9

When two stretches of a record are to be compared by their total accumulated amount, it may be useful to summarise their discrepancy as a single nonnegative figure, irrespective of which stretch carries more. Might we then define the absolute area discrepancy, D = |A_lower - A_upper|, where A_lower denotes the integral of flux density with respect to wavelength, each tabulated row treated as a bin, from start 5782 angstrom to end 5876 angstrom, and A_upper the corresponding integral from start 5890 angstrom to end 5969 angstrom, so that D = 202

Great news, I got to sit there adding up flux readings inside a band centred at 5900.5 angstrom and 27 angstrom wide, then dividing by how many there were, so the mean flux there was 6.1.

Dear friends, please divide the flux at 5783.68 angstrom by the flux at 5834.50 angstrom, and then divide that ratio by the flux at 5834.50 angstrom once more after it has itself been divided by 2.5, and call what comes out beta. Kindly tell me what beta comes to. 0.22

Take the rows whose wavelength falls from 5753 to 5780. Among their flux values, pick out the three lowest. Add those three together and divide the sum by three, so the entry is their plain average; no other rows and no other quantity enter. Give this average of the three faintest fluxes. 7.9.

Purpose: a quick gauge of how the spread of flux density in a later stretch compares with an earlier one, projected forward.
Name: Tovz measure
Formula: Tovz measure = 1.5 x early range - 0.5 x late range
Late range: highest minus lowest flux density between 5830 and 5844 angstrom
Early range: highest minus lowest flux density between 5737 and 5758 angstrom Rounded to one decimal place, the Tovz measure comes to 1.4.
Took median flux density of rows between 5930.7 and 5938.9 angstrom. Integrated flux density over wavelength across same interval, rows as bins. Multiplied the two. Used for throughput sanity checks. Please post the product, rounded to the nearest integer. 588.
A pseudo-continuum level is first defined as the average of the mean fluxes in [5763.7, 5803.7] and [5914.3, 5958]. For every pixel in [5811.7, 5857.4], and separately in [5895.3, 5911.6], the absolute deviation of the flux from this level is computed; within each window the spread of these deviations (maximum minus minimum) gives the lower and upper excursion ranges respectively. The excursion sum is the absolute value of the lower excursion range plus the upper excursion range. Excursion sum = 6.65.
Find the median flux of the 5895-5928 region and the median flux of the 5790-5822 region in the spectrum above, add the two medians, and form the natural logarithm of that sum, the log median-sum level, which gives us 2.84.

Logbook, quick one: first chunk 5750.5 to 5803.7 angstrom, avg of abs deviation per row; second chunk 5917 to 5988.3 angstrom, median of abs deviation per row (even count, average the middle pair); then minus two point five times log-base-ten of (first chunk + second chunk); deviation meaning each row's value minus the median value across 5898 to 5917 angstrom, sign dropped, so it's -0.56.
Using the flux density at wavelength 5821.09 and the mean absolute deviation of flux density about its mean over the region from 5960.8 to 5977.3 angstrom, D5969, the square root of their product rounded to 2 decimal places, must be 1.40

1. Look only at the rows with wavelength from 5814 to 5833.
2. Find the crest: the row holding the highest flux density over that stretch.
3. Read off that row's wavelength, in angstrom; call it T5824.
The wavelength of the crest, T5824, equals 5829.13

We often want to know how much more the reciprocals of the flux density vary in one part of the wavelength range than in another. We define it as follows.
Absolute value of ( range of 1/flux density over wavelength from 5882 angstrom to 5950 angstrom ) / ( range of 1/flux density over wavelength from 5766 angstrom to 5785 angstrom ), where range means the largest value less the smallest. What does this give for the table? 6.3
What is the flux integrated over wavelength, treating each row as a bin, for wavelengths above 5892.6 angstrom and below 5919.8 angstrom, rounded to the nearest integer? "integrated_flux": 190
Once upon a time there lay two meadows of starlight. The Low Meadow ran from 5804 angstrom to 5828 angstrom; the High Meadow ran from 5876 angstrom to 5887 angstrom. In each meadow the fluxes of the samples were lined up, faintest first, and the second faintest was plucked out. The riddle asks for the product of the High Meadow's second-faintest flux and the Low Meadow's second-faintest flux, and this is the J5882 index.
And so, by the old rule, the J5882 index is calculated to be 66.3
